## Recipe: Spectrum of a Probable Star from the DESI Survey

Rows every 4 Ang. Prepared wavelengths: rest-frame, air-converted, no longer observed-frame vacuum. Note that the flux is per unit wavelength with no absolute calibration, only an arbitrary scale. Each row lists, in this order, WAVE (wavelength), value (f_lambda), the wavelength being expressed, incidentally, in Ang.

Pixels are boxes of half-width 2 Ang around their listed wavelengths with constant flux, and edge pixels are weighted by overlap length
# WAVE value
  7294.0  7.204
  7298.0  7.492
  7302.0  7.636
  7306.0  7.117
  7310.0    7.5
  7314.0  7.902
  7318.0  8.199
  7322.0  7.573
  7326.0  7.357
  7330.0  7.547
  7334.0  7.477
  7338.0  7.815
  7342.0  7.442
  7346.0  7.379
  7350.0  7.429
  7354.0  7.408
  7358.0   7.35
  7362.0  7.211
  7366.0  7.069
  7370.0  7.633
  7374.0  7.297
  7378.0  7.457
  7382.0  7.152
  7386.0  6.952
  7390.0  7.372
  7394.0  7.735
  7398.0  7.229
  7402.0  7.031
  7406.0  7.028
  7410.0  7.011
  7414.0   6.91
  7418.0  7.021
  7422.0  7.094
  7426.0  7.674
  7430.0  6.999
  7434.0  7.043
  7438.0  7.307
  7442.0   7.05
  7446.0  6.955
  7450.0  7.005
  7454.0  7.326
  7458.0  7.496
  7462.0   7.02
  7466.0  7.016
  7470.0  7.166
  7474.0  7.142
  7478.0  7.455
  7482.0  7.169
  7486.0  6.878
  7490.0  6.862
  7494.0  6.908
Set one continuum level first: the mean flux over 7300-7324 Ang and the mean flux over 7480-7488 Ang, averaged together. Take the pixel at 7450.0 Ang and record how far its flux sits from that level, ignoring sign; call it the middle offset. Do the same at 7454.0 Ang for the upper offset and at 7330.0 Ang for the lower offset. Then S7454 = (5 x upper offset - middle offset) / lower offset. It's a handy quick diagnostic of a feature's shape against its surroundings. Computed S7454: -1.3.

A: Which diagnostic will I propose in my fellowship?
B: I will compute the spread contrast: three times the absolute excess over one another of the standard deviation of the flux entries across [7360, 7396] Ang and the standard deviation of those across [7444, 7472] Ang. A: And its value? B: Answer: 0.17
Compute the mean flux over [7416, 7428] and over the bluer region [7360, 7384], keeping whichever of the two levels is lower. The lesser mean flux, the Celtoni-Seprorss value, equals 7.26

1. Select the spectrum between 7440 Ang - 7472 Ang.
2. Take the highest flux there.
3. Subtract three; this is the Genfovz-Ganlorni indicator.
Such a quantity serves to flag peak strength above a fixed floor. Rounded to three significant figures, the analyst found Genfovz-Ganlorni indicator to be 4.50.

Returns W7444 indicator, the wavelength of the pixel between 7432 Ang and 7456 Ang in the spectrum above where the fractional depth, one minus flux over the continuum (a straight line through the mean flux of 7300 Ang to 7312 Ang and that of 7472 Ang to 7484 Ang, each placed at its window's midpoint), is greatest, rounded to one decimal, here 7446.0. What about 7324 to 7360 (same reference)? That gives 7326.0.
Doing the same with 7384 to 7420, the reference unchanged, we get 7414.0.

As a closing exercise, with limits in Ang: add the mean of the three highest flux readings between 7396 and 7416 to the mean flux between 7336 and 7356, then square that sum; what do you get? 213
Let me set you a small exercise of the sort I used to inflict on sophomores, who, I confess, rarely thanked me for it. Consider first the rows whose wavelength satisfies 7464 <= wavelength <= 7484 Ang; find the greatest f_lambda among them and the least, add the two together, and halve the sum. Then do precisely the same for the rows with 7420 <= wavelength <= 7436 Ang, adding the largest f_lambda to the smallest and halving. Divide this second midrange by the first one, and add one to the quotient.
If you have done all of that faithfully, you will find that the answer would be 2.01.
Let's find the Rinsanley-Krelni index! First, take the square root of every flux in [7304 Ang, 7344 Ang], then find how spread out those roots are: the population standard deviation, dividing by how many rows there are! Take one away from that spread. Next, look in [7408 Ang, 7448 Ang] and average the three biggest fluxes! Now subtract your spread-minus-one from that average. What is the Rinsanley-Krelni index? 8.31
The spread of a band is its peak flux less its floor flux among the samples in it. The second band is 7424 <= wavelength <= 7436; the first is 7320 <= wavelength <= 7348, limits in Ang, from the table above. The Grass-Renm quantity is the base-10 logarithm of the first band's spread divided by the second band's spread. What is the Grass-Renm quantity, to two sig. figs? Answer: -0.17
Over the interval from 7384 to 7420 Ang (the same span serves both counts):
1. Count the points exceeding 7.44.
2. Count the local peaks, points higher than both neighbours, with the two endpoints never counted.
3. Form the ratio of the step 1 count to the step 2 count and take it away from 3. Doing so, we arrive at 2.0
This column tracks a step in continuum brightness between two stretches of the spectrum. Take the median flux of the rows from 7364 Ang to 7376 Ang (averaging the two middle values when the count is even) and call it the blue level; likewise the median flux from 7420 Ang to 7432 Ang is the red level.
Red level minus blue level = -0.20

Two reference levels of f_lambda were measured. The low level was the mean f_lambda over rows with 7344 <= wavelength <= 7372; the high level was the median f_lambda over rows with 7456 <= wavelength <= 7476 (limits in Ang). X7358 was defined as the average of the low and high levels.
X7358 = 7.25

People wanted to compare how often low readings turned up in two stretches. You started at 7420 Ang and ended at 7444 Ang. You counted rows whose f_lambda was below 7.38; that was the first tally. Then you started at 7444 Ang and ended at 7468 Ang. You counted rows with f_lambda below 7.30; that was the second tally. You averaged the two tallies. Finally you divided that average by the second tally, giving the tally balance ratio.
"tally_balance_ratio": 1.1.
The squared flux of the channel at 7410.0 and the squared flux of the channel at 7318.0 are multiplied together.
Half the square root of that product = 28.7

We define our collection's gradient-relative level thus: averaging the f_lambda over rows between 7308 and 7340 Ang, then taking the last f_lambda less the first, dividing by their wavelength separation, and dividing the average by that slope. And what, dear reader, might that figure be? 682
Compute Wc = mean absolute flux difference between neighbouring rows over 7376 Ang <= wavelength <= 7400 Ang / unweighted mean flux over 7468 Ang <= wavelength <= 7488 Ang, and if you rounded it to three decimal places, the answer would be 0.050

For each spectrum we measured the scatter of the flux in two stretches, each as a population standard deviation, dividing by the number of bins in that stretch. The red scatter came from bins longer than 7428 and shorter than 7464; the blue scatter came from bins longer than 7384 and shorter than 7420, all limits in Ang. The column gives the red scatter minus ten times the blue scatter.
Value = -2.31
